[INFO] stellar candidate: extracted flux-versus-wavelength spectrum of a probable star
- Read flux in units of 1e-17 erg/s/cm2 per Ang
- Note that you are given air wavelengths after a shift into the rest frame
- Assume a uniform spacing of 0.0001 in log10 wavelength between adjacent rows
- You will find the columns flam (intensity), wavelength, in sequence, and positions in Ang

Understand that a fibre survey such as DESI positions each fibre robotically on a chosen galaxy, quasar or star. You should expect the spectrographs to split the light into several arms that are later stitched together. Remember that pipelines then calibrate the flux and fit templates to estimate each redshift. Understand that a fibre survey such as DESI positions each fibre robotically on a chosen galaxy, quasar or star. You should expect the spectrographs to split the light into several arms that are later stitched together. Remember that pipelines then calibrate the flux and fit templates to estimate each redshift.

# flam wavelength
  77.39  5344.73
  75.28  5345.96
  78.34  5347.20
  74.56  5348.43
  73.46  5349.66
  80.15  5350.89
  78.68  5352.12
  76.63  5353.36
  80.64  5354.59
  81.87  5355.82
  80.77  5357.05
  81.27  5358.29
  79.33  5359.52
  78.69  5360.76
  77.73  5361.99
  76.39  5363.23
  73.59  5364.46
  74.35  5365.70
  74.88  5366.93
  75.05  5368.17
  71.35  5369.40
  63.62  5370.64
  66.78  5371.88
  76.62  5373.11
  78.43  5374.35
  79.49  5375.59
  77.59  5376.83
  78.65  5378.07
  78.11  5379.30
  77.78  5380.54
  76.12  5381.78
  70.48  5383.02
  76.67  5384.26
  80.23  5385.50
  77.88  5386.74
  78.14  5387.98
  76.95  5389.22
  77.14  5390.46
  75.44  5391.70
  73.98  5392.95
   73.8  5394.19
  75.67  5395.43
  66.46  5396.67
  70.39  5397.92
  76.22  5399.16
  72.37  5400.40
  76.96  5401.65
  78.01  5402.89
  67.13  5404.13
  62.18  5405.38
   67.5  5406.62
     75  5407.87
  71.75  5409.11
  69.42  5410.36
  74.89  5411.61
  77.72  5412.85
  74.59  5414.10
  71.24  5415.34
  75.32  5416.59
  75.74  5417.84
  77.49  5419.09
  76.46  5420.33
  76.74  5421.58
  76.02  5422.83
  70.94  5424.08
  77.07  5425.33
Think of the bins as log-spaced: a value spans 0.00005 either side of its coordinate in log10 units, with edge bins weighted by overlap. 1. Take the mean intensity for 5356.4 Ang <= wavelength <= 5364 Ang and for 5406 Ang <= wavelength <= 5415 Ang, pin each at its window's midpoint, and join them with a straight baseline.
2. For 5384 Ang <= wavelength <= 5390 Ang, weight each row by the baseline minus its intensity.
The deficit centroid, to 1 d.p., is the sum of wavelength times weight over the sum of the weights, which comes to 5386.7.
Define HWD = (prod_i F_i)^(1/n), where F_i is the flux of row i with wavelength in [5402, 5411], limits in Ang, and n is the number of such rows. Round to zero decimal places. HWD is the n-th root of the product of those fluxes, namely 70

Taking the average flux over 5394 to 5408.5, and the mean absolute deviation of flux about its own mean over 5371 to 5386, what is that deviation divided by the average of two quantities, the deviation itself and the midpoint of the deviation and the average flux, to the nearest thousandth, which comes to 0.133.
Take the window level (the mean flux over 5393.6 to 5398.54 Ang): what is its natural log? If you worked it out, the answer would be 4.27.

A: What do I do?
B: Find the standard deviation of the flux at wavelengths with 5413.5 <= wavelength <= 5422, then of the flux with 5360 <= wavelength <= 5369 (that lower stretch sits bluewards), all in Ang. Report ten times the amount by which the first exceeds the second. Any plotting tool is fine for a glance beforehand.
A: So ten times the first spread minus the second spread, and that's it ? 2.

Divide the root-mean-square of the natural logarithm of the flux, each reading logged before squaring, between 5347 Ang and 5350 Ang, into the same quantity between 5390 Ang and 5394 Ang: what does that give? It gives 1.00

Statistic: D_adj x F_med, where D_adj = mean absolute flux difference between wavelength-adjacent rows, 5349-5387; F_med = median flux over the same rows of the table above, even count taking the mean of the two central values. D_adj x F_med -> 199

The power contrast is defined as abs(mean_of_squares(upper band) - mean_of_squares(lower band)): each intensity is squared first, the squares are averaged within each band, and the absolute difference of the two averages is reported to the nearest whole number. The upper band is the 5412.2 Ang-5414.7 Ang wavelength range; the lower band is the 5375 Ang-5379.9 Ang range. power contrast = 354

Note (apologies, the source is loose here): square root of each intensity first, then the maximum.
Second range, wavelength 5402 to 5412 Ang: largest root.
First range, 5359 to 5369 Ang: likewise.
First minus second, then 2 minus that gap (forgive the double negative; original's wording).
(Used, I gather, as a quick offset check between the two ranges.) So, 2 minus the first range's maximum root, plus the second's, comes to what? 1.926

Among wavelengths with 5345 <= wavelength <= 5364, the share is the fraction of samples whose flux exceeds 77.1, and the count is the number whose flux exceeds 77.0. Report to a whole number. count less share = 9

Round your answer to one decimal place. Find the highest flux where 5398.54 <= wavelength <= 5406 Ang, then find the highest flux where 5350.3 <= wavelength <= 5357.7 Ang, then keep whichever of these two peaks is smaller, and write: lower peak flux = 78.0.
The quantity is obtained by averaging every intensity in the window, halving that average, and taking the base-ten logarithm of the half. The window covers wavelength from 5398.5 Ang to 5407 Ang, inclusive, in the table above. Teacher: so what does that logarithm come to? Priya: 1.55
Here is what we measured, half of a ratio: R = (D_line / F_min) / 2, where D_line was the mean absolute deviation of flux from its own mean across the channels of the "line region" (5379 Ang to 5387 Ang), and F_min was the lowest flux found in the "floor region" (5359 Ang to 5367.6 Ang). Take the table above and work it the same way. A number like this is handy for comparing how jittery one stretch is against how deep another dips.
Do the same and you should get 0.014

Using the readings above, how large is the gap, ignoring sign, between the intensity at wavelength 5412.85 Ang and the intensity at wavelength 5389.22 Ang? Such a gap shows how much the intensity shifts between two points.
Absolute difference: 1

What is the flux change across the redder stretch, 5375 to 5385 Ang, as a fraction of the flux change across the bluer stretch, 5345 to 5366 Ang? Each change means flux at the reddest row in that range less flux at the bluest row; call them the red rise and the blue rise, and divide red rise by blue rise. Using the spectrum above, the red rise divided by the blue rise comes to 3.0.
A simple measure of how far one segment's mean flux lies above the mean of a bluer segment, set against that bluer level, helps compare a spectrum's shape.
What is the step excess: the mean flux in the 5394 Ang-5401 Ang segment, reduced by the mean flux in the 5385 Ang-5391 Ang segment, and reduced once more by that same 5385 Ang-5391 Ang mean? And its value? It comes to -84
